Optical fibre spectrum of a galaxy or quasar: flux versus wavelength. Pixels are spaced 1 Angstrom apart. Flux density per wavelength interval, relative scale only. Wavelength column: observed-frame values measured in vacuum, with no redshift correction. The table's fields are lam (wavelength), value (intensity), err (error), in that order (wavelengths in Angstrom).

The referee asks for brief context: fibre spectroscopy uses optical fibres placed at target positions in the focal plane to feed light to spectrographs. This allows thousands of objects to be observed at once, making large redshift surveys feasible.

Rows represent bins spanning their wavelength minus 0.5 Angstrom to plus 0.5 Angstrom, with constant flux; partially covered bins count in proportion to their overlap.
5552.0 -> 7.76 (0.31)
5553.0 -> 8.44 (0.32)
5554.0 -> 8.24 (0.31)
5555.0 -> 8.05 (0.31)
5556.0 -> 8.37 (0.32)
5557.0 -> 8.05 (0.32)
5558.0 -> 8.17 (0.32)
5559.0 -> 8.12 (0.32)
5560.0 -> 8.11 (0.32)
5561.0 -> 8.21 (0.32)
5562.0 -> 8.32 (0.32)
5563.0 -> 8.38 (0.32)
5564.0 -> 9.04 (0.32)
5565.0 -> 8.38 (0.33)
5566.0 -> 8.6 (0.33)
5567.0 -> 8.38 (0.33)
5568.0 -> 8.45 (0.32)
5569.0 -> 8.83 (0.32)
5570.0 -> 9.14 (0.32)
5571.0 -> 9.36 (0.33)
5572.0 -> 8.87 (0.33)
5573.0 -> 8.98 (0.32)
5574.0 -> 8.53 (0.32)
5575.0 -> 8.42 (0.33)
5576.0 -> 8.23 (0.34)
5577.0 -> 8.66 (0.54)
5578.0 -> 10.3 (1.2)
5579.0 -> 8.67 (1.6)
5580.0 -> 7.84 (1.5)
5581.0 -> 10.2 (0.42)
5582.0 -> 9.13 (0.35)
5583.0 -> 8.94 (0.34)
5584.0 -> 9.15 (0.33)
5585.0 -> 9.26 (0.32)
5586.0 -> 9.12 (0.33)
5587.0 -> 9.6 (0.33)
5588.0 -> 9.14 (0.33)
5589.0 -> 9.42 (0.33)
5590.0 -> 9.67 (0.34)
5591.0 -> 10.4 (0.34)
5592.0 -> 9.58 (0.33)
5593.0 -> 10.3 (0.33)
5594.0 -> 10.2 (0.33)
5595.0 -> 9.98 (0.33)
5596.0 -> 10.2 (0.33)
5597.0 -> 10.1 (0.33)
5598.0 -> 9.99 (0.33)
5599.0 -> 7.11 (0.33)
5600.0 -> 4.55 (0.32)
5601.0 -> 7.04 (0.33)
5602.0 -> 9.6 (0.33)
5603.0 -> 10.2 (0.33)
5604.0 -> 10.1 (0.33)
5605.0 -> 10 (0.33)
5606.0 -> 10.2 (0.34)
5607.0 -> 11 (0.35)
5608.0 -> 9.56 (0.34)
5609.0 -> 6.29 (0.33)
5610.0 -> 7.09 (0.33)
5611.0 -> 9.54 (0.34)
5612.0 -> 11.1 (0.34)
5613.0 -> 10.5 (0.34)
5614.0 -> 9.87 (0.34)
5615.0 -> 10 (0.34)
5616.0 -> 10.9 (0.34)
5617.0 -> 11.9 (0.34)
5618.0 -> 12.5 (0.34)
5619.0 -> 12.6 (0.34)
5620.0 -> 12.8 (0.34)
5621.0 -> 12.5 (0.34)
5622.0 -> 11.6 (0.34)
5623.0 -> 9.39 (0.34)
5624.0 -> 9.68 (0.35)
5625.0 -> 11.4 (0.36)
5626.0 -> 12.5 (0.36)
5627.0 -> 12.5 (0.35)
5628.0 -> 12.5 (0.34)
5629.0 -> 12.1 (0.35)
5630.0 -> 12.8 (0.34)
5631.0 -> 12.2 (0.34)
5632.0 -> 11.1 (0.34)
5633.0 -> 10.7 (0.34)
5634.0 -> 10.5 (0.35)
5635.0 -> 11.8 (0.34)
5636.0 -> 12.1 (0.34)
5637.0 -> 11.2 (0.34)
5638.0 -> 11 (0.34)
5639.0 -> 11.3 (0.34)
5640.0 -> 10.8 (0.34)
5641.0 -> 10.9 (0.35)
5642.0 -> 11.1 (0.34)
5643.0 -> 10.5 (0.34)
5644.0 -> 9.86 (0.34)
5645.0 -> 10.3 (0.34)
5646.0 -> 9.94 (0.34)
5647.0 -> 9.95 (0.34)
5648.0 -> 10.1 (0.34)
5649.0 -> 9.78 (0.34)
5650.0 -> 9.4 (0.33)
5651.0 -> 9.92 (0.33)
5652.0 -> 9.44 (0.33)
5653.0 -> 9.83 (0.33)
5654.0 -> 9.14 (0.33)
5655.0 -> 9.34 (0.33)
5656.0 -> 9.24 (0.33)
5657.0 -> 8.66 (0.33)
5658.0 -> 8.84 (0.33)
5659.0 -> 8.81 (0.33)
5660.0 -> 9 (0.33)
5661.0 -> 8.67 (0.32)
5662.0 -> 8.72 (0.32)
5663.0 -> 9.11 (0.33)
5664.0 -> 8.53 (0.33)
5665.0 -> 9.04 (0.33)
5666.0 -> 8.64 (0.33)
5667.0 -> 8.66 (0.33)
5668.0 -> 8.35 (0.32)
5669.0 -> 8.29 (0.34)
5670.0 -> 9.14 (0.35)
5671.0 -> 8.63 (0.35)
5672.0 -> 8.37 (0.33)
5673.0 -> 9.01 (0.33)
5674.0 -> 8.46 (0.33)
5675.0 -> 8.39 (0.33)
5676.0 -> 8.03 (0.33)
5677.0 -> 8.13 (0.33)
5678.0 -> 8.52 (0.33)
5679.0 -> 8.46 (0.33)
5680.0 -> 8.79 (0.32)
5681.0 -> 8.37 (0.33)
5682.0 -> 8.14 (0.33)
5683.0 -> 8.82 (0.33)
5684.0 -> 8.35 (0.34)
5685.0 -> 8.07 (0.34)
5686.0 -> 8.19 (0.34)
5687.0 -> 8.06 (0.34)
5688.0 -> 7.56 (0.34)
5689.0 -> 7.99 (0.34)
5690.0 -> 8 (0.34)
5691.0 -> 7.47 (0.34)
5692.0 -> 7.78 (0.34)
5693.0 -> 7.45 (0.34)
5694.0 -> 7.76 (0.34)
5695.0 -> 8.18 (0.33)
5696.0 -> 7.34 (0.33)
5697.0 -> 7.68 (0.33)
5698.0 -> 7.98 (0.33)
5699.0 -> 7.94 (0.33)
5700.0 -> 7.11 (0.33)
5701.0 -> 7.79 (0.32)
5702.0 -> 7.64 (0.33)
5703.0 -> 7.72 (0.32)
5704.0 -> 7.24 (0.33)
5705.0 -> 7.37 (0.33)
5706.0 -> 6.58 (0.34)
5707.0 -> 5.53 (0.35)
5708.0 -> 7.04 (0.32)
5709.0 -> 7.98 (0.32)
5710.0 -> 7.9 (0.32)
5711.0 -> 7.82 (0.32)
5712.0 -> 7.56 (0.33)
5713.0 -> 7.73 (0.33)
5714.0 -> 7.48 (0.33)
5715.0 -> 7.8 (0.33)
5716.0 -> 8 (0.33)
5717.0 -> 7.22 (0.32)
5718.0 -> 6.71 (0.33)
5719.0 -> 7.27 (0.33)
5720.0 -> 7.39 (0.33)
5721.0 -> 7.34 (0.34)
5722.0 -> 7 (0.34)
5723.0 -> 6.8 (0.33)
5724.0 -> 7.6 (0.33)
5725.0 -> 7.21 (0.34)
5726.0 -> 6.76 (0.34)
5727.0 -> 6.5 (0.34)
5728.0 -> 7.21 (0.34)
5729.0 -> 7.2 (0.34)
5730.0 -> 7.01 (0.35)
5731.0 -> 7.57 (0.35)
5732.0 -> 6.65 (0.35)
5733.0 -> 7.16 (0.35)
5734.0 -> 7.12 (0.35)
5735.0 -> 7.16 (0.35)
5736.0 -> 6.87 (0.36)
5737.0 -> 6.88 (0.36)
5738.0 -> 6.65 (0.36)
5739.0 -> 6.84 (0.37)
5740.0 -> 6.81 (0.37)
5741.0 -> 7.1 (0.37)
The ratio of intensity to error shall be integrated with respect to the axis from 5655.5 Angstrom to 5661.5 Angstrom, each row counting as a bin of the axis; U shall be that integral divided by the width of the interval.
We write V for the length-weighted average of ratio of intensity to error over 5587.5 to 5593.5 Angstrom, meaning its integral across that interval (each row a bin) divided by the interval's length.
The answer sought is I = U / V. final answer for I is 0.9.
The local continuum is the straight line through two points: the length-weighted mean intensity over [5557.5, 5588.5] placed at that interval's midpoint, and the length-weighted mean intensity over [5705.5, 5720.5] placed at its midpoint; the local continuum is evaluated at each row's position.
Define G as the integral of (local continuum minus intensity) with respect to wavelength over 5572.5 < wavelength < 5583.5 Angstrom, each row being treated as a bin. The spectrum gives -2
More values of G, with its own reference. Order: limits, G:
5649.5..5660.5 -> -14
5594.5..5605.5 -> -5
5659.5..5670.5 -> -10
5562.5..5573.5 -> 1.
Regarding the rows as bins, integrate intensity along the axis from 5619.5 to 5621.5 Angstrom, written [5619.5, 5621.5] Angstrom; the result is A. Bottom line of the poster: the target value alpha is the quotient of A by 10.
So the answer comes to 2.53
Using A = 25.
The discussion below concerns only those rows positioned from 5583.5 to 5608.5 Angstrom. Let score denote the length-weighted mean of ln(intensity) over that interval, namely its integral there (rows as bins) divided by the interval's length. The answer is 2.23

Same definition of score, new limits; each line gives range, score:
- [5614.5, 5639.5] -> 2.45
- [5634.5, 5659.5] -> 2.31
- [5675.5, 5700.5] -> 2.08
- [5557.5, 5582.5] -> 2.16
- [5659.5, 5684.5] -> 2.15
